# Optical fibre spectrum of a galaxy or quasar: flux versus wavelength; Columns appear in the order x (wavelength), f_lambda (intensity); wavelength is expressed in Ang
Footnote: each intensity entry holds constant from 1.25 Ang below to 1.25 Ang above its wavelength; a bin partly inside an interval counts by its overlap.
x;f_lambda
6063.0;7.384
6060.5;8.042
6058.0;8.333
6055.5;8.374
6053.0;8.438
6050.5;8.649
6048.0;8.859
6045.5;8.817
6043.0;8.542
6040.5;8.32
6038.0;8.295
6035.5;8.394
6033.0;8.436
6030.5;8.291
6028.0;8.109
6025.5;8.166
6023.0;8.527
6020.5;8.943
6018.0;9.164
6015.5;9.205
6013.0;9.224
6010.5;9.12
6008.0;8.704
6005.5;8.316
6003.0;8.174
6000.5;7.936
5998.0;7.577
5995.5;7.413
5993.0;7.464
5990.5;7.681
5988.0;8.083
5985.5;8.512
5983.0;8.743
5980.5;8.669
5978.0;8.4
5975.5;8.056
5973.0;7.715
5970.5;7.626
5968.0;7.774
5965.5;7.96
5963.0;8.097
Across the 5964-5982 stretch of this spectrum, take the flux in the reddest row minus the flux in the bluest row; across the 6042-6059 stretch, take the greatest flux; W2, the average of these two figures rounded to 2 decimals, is 4.78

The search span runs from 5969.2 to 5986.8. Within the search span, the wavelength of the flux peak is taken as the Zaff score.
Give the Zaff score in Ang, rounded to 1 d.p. 5983.0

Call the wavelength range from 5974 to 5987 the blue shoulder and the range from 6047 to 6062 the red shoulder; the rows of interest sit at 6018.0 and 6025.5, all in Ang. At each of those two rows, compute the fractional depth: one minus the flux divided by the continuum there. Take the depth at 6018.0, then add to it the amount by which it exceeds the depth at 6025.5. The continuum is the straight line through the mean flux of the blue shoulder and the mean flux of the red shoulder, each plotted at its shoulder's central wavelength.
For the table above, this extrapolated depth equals -0.20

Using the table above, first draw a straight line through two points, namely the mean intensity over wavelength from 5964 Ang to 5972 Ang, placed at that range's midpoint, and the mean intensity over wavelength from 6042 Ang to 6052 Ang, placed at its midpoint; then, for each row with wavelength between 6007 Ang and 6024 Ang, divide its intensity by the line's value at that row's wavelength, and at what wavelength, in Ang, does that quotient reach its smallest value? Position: 6023.0 Ang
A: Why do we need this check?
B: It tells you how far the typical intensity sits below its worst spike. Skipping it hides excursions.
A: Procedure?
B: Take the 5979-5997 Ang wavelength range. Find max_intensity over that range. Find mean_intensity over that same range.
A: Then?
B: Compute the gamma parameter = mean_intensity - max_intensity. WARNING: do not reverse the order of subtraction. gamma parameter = -0.66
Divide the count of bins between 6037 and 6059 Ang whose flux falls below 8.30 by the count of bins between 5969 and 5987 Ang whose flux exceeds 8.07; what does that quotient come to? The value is 0.25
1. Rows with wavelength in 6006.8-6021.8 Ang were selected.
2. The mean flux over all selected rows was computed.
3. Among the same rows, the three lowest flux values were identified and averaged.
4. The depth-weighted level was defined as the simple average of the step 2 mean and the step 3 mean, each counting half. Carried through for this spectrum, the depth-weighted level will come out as 8.99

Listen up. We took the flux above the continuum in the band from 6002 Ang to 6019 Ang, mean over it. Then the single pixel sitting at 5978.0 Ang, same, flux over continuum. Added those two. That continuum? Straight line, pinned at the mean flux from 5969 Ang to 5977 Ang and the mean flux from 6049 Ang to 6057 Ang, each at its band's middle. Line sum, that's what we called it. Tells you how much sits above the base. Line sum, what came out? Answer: 1.3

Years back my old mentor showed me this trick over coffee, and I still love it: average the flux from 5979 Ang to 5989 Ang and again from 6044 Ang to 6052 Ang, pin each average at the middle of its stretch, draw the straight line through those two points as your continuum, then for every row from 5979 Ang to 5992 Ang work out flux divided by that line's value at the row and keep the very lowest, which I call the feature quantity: 0.90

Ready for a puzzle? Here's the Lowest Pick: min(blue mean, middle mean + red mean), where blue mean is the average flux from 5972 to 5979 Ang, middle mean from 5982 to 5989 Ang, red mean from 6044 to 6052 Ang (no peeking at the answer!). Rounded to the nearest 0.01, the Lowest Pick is 8.06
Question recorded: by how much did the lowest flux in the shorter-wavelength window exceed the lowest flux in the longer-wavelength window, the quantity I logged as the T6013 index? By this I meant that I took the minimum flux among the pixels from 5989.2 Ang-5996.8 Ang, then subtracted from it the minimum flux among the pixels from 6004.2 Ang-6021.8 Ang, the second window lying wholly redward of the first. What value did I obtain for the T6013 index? -0.90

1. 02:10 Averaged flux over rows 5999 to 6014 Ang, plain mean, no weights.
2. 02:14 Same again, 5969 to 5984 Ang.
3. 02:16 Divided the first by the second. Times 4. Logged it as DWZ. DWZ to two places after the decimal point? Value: 4.18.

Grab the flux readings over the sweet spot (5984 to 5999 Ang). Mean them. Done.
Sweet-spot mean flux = 7.8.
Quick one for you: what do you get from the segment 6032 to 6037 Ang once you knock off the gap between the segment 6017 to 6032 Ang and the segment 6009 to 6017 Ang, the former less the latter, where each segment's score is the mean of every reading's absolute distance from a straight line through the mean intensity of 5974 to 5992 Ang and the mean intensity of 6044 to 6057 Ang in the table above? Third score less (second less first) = 0.51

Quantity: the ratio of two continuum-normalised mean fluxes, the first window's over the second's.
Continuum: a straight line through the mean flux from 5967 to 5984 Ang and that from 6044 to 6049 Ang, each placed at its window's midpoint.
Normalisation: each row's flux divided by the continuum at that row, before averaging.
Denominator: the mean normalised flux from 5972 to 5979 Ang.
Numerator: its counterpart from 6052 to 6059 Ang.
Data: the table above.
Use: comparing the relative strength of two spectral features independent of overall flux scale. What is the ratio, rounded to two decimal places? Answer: 0.95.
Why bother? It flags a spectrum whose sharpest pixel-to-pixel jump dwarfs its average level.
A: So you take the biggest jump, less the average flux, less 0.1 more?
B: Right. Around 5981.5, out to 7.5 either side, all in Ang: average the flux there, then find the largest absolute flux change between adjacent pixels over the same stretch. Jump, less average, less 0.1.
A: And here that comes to -8.08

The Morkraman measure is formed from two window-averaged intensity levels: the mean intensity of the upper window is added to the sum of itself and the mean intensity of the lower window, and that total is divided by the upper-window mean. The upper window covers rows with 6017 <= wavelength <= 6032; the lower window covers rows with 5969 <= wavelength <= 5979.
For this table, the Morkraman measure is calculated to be 2.93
